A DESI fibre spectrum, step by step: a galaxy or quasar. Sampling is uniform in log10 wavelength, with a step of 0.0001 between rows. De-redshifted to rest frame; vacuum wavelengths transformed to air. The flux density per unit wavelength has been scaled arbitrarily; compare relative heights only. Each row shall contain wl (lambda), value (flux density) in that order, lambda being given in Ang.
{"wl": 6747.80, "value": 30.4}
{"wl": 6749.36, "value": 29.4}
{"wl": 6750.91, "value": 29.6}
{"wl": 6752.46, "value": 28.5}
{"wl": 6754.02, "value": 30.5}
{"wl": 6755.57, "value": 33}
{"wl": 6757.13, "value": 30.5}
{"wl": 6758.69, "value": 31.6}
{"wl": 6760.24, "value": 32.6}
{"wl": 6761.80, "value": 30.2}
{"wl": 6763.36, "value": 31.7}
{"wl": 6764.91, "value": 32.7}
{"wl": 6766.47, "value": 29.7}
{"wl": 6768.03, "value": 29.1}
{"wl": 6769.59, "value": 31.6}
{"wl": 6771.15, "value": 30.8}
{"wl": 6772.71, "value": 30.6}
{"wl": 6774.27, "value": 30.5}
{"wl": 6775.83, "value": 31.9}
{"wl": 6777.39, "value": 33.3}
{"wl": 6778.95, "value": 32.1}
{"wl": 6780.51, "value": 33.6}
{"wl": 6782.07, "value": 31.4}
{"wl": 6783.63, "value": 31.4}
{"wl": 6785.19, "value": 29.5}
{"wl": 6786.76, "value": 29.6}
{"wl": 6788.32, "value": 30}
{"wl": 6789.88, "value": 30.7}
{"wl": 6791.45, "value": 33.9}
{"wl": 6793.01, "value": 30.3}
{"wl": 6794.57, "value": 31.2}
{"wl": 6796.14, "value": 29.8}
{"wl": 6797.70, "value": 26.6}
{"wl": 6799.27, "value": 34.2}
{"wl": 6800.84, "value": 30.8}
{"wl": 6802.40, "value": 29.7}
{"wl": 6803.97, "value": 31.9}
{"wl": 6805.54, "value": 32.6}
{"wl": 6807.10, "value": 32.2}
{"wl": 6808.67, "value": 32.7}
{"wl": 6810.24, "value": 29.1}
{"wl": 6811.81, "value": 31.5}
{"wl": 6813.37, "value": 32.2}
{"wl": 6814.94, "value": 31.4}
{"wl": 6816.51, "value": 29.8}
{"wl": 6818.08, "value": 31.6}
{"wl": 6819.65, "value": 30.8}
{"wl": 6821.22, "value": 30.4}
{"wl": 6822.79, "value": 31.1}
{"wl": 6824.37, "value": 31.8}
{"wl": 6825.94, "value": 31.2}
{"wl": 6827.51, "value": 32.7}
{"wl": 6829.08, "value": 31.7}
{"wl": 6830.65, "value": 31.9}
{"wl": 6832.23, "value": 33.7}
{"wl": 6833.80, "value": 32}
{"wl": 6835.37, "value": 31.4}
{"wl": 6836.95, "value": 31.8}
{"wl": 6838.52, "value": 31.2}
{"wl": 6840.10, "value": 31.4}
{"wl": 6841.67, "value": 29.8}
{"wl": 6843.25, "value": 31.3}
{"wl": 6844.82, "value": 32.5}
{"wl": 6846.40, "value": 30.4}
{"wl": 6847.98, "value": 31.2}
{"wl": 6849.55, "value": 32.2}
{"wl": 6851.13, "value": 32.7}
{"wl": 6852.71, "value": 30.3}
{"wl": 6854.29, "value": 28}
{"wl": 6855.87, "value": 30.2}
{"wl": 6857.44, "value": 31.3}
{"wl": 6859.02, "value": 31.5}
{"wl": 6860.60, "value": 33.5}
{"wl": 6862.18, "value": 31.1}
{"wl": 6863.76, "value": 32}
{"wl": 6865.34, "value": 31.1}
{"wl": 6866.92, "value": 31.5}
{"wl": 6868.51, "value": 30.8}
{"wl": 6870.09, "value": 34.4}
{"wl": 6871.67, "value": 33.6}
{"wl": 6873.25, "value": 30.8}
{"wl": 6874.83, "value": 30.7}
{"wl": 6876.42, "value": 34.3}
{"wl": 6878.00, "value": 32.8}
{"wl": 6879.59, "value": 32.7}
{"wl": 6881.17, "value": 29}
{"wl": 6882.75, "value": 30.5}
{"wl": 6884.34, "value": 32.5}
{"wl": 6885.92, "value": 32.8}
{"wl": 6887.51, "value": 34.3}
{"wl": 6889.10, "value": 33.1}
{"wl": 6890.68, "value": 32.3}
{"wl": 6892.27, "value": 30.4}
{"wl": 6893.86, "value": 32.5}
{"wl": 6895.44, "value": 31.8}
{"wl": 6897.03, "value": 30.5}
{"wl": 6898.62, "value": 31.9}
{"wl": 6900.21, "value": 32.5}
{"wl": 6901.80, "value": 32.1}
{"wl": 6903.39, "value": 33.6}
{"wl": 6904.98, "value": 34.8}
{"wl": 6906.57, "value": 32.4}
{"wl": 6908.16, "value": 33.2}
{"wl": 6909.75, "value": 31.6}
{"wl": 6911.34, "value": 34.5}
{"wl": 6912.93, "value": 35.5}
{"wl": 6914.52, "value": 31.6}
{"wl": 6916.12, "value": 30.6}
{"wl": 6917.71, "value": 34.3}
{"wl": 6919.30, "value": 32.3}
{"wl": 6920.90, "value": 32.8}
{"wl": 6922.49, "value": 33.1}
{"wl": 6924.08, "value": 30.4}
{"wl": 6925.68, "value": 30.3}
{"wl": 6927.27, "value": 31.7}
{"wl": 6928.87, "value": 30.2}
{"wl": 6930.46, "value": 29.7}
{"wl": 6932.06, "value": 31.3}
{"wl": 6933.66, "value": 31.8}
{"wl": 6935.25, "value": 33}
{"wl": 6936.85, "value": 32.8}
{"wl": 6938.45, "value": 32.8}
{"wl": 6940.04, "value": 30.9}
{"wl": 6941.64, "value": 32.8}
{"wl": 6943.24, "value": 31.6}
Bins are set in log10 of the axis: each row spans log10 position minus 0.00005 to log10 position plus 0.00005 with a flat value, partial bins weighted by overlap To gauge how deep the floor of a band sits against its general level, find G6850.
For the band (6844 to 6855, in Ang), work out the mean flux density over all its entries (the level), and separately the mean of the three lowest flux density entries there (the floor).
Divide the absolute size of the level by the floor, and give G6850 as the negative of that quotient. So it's -1.05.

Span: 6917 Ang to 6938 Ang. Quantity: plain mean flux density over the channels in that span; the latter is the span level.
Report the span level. 31.8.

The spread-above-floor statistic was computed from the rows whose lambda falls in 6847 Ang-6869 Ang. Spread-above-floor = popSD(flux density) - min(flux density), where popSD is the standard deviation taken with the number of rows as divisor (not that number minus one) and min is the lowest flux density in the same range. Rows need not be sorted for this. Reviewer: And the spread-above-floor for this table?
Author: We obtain -26.8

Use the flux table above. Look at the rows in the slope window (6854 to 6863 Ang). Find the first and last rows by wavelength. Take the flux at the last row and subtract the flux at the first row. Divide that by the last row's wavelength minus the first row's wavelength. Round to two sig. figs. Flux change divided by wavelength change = 0.39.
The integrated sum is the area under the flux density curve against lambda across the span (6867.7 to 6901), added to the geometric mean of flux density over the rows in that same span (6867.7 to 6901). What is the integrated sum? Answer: 1101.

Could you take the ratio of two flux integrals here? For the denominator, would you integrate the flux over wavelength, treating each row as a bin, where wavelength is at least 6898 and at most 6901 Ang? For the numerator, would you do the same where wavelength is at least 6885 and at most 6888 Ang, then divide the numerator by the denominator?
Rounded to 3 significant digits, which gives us 1.04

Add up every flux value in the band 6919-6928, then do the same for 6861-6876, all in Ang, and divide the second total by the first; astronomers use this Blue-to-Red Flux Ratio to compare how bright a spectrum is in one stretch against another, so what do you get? 1.5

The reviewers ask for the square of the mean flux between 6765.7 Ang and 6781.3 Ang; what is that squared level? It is 981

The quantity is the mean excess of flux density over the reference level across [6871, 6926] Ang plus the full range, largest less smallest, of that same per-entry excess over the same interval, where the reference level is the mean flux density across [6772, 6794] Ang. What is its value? 7.5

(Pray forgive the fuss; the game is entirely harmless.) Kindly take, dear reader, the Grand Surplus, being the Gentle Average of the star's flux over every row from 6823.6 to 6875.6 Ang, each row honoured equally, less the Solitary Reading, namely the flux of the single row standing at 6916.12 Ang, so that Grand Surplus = 1.0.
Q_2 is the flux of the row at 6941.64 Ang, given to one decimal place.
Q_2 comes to 32.8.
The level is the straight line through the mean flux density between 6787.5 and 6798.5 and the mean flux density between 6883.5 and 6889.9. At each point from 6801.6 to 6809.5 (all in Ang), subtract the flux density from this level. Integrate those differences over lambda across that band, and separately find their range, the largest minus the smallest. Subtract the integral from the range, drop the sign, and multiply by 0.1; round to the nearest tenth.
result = 1.1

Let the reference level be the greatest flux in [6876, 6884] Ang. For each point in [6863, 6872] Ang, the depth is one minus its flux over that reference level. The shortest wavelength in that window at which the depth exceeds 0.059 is 6863.76 Ang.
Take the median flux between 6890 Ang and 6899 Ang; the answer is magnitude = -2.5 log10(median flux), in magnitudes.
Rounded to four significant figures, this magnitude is -3.758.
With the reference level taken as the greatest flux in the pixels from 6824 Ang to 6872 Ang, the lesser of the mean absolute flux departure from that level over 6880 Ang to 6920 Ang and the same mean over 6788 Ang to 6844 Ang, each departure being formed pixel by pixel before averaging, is 2.10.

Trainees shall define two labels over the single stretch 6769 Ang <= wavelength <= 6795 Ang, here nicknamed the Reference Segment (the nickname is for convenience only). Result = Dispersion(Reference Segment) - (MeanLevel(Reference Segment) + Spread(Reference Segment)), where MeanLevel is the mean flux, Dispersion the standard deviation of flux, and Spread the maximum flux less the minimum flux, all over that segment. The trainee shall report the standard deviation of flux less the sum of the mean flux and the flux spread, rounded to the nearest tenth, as -34.4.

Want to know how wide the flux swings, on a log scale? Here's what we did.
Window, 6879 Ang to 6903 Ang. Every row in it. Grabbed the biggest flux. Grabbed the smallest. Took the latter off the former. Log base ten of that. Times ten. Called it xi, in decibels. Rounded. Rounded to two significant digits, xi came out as 7.2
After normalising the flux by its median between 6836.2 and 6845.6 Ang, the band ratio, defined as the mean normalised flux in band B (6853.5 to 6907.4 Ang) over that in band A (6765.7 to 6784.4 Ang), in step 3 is 1.02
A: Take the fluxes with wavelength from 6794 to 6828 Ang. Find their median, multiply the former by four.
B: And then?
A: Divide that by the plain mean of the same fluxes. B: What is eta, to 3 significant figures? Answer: 4.02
